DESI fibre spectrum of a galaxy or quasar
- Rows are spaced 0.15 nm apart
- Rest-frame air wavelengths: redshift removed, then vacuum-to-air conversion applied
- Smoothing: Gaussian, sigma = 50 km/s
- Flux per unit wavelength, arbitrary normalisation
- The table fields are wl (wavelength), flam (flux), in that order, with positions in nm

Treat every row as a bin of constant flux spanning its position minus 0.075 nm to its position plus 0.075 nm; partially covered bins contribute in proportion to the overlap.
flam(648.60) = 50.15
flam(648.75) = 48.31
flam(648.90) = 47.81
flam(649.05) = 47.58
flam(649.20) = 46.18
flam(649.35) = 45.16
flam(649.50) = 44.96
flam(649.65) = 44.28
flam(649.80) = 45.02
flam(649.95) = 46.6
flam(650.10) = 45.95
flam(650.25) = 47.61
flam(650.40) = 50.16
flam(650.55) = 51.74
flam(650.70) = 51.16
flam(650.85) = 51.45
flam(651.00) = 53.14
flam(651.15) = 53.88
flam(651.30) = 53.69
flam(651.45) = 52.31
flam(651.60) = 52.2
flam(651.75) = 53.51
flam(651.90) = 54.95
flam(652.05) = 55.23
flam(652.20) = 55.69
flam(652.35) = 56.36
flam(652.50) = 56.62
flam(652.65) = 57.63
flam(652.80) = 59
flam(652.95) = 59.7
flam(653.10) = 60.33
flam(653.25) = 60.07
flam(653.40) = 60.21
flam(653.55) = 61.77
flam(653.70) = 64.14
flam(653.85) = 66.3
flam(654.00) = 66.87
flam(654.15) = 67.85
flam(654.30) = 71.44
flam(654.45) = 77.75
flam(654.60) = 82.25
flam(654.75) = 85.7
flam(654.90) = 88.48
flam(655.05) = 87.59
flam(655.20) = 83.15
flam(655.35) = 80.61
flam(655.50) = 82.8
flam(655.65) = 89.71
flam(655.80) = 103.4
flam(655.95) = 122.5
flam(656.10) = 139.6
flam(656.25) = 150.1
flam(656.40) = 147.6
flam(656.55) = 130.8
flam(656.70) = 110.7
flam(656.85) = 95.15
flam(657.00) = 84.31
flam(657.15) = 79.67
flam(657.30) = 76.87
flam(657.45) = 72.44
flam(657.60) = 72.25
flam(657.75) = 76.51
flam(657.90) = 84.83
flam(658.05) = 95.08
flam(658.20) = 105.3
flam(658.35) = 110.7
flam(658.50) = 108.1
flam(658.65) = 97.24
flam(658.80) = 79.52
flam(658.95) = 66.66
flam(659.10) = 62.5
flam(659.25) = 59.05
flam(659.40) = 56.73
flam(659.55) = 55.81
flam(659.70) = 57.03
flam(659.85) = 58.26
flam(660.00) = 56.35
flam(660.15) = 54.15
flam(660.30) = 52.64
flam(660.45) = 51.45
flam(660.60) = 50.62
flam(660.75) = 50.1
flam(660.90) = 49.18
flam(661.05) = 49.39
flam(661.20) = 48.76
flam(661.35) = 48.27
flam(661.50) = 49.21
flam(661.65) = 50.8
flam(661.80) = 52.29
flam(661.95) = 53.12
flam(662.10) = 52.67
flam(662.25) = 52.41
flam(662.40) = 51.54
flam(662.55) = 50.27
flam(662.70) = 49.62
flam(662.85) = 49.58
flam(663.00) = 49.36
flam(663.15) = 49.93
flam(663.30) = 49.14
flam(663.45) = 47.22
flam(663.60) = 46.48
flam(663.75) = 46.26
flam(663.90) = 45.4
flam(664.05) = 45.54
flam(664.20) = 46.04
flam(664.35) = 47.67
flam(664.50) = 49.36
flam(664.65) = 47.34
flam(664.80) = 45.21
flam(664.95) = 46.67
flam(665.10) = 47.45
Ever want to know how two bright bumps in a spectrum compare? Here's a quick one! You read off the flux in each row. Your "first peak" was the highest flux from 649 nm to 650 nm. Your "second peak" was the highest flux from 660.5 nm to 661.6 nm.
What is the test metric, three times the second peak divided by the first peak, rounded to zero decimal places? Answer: 3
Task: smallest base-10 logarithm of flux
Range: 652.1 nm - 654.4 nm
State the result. 1.75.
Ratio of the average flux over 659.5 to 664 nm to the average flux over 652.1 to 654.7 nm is 0.80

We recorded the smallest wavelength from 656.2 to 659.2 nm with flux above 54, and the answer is 656.25 nm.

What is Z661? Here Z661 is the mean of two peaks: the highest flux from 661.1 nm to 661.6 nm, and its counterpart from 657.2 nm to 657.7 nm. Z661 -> 63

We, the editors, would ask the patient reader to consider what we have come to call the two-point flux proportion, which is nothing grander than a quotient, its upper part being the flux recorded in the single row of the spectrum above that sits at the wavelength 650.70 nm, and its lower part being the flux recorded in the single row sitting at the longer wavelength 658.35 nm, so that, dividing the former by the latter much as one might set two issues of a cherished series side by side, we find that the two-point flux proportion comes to 0.46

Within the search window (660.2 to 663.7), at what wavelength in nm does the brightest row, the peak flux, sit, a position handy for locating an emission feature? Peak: 661.95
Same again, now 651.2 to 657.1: 656.25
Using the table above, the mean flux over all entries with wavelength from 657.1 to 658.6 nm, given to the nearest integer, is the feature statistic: 88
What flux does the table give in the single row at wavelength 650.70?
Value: 51.16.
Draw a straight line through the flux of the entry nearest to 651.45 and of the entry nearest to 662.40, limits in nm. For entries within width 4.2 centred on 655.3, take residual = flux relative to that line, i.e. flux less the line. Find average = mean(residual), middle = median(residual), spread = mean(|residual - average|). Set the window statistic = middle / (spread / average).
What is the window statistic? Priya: 58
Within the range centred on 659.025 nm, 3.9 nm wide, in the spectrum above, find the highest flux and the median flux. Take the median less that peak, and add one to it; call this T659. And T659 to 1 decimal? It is -45.1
